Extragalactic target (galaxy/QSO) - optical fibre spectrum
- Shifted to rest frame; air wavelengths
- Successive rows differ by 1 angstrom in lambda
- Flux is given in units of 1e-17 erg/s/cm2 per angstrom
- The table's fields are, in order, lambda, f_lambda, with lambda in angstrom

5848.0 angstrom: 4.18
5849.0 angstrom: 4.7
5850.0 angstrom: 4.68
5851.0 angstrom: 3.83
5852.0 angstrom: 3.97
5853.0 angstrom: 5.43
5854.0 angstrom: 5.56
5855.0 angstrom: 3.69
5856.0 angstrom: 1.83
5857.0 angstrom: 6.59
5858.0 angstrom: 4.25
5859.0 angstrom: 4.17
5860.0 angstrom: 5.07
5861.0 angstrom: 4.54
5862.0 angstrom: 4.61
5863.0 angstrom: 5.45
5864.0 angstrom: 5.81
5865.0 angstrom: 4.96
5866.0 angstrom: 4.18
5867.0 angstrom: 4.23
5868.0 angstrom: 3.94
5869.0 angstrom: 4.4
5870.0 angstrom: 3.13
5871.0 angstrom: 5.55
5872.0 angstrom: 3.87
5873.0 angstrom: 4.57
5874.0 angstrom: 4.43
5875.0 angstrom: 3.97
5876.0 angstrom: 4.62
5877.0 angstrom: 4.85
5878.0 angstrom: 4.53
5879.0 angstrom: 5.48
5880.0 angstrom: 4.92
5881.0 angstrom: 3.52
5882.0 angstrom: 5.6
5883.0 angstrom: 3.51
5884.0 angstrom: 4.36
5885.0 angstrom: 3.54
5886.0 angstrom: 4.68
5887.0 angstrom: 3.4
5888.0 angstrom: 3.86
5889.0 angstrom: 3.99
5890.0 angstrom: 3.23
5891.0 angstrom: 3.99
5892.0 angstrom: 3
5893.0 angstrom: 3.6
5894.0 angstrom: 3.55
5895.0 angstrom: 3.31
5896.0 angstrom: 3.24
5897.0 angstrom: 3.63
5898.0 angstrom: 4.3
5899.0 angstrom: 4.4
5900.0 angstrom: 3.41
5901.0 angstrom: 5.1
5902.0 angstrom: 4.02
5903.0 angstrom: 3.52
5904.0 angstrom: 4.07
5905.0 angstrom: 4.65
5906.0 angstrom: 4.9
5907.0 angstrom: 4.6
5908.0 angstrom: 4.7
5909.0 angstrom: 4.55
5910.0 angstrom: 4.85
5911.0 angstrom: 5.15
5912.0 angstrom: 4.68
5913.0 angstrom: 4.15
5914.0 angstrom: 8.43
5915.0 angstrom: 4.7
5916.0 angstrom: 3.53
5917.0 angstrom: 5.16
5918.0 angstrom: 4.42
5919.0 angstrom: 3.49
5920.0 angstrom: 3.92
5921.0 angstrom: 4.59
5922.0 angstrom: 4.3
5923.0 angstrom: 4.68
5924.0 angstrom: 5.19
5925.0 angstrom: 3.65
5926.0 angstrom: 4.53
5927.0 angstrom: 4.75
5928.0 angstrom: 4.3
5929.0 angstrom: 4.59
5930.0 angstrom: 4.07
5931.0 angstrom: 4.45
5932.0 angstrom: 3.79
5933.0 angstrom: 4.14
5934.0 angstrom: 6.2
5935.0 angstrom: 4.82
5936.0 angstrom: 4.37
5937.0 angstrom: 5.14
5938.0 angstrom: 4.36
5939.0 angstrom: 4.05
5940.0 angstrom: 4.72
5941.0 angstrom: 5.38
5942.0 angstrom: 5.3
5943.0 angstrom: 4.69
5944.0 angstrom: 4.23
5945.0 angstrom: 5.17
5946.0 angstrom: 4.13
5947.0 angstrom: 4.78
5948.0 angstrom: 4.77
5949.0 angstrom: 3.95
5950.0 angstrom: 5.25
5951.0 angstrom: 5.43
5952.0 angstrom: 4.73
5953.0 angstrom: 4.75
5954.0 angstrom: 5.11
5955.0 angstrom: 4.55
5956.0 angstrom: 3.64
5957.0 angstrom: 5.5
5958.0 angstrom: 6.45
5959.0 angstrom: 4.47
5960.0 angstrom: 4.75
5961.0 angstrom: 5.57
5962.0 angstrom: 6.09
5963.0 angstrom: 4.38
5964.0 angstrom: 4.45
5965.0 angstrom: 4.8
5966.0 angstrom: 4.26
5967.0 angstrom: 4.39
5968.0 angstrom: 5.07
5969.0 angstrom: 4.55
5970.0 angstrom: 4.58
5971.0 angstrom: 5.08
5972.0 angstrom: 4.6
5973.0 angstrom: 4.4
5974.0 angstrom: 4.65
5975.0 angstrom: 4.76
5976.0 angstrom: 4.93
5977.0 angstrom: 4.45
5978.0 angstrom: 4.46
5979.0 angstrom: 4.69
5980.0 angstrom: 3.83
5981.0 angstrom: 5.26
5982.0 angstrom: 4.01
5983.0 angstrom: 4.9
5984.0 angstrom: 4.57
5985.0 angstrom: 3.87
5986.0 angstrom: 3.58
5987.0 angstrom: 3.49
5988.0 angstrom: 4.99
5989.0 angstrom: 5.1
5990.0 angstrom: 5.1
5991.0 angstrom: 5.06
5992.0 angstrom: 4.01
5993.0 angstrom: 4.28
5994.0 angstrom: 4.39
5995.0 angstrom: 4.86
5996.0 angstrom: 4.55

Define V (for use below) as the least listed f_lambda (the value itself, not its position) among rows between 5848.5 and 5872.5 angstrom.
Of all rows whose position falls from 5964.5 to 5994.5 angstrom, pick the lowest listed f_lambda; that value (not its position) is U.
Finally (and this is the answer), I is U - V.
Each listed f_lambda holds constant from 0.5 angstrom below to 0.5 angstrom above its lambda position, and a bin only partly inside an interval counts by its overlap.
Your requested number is 1.7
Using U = 3.49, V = 1.83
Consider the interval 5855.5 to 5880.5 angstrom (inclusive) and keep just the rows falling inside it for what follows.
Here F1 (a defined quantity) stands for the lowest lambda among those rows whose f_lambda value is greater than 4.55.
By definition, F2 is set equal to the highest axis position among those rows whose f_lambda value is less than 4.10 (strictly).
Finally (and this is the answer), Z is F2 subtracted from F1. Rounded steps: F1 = 5857.0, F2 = 5875.0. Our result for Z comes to -18 angstrom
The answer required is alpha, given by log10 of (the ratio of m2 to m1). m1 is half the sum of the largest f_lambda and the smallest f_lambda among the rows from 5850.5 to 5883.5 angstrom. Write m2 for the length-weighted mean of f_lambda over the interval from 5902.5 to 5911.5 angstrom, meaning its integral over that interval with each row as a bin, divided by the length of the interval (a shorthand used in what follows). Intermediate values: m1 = 4.2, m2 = 4.55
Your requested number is 0.034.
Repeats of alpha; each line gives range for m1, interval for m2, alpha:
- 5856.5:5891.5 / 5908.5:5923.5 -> -0.014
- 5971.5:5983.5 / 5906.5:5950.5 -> 0.010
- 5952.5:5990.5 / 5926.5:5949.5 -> -0.032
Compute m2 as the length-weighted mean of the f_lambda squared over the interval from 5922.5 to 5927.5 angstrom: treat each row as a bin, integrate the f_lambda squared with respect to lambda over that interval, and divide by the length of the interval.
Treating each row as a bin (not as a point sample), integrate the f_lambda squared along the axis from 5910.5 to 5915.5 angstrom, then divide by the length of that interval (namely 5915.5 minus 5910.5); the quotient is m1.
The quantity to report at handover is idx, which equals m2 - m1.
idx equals -10.7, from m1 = 31.8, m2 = 21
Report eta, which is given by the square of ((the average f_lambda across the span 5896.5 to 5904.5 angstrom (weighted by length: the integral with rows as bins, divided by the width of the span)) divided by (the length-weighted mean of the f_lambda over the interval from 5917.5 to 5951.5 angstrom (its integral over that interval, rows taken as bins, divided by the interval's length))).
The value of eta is 0.79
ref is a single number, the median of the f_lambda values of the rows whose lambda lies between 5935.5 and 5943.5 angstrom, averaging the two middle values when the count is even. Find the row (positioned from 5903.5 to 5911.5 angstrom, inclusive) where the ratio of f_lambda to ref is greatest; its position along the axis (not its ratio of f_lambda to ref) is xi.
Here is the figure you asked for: 5911.0 angstrom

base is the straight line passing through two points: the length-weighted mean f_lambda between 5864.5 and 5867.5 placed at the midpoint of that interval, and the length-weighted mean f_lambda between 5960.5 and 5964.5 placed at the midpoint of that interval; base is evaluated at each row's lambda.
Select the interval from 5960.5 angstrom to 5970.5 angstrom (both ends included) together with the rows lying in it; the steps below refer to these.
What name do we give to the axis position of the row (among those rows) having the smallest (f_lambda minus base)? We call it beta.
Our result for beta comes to 5966.0 angstrom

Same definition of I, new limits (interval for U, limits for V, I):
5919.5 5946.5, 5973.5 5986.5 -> 0.1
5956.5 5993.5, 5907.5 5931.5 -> 0.0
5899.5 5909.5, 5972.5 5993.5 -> -0.1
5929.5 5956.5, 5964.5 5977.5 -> -0.6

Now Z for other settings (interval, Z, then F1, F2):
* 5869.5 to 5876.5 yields -4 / 5871.0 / 5875.0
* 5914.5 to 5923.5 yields -5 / 5915.0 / 5920.0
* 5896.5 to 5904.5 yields -3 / 5901.0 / 5904.0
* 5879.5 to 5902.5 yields -22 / 5880.0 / 5902.0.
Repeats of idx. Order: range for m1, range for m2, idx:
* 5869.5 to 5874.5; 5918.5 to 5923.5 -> -1.4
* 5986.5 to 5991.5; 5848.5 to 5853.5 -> -2.2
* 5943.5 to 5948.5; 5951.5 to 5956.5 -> -0.5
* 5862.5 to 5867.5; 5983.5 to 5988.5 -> -7.5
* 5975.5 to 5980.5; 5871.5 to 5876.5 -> -1.6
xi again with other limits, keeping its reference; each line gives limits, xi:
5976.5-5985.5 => 5981.0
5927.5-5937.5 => 5934.0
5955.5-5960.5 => 5958.0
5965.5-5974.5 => 5971.0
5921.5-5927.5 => 5924.0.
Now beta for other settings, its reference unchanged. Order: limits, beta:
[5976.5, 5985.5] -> 5980.0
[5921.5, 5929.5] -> 5925.0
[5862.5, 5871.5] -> 5870.0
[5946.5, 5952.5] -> 5949.0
